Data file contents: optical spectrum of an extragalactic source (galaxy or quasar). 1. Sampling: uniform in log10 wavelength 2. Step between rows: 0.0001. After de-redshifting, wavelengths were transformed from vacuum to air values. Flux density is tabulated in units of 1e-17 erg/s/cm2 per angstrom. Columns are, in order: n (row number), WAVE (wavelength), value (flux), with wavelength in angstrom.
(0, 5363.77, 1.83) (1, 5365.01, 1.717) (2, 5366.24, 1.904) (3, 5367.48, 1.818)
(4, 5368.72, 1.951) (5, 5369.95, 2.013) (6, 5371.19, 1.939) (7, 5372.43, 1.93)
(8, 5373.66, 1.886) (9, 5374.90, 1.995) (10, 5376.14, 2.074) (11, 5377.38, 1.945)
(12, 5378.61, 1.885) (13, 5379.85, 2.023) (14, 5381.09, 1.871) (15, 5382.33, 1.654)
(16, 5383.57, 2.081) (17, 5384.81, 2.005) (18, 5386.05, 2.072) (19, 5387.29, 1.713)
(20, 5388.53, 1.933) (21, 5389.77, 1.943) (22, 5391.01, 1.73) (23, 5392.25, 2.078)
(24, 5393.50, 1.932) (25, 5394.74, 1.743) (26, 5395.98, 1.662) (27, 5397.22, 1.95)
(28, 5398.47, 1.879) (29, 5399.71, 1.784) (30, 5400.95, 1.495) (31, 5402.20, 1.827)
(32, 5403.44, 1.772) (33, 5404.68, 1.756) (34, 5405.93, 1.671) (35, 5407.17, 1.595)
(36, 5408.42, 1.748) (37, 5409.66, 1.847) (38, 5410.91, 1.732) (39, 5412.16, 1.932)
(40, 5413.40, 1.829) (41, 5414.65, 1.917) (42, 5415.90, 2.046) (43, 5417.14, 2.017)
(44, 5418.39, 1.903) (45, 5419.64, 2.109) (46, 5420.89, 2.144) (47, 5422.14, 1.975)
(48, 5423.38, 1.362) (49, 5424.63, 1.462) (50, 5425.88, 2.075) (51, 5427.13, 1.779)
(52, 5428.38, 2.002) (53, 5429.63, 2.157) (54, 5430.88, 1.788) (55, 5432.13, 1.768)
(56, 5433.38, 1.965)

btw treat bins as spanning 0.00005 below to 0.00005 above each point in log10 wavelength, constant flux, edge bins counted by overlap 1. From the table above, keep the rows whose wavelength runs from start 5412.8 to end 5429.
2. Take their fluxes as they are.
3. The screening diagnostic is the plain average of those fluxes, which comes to 1.89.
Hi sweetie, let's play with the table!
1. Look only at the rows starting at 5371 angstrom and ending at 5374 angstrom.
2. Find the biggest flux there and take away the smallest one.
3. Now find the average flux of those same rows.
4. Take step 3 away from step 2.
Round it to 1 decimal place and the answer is -1.9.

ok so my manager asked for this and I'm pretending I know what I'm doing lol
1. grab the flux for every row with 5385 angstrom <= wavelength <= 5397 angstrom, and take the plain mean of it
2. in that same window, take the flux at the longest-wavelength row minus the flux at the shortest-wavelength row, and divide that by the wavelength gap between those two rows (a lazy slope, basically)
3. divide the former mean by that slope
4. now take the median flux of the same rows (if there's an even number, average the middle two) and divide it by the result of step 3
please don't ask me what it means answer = -0.04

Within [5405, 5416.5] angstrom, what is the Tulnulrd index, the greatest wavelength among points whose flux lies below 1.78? 5410.91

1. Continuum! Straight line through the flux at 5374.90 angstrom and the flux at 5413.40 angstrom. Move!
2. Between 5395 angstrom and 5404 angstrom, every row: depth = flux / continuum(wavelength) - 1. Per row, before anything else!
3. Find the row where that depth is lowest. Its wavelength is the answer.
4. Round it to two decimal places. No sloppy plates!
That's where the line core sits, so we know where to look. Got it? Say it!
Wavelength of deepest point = 5400.95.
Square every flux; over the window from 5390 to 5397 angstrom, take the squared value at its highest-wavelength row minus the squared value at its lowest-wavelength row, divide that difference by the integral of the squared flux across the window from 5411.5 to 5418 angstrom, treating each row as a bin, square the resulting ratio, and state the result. 0.0001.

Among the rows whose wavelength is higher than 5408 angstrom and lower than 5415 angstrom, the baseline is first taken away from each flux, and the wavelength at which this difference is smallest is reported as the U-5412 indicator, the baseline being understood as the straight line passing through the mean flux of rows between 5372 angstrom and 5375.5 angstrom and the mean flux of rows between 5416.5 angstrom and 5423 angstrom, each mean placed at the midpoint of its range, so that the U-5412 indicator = 5410.91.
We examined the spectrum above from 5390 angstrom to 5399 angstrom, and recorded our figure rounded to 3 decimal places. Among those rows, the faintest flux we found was 1.662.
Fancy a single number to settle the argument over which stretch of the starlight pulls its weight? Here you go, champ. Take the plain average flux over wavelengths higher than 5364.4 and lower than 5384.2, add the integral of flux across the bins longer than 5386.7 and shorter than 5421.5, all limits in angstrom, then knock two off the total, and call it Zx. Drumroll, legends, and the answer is 64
